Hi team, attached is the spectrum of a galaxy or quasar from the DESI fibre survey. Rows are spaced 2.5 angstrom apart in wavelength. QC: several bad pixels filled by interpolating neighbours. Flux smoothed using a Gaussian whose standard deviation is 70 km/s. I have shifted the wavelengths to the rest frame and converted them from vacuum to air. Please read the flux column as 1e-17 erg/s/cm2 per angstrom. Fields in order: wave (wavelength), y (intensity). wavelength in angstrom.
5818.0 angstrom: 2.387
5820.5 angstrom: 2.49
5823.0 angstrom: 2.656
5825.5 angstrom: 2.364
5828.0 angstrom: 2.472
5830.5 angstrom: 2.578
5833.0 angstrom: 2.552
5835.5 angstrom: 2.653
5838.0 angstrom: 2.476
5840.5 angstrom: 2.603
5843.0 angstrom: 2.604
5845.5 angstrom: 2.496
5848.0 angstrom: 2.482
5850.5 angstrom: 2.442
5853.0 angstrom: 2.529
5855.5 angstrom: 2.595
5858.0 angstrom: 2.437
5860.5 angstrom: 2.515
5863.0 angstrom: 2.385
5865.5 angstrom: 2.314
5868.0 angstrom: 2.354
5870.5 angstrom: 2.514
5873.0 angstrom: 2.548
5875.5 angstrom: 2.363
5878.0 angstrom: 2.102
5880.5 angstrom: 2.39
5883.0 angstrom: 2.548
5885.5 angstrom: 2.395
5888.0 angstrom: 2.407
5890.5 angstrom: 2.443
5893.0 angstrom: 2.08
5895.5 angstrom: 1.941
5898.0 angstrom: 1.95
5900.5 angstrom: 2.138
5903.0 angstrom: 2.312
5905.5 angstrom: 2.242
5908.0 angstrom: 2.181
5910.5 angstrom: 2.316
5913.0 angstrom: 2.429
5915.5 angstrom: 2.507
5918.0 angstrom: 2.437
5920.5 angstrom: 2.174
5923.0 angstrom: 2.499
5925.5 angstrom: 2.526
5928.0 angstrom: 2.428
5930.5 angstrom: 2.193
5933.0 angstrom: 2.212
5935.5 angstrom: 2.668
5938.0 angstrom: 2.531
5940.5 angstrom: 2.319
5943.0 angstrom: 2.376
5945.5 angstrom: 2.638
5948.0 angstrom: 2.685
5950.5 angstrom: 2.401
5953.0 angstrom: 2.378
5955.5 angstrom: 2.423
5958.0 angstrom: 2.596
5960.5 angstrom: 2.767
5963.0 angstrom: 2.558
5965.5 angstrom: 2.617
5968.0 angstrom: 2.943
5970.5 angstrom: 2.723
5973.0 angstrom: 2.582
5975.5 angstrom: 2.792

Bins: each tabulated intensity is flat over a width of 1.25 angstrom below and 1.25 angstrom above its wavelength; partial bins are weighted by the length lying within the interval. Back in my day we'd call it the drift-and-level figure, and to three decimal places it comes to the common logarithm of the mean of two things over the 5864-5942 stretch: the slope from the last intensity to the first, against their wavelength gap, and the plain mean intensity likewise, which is 0.068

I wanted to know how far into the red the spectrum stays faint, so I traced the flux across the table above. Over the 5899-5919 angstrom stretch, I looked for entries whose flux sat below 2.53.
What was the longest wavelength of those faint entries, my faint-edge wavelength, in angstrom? 5918.0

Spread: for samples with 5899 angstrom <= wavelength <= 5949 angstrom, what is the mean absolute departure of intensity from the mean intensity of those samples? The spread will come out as 0.144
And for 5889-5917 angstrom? 0.157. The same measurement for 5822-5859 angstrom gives 0.071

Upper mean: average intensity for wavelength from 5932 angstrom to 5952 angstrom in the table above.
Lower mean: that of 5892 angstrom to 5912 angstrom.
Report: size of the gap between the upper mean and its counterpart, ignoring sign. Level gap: 0.33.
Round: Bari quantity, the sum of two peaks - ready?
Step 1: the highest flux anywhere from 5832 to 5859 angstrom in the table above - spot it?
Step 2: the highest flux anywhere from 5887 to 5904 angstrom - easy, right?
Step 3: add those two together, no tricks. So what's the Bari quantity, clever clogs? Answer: 5.10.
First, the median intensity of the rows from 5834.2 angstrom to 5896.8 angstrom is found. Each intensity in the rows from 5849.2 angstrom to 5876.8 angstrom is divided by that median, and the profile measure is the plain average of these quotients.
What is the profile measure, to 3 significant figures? 1.00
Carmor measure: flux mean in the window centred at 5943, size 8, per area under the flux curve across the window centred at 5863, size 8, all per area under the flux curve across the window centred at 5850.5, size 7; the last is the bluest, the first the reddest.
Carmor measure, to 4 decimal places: 0.0073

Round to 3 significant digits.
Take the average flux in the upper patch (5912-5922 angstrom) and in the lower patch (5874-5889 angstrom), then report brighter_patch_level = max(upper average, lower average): 2.39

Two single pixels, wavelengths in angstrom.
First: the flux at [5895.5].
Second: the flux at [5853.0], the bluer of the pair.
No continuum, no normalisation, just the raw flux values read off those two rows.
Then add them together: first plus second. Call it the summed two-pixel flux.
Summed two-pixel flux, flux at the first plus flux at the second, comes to 4.47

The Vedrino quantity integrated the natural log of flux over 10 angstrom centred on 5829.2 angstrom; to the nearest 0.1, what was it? 9.1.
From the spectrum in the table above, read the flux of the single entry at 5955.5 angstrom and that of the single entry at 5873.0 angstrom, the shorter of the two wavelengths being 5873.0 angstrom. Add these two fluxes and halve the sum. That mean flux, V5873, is 2.49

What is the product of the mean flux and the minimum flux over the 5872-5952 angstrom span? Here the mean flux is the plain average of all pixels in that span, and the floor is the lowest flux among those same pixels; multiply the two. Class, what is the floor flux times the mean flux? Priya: 4.6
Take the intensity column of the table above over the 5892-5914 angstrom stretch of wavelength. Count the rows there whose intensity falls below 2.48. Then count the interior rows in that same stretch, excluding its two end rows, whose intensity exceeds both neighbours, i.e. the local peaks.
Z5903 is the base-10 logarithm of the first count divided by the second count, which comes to 1.0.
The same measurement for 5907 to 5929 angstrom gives 0.5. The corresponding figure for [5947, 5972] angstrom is 0.2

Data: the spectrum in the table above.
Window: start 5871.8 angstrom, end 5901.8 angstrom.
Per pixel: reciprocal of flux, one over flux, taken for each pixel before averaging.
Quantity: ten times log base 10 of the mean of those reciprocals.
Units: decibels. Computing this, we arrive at -3.5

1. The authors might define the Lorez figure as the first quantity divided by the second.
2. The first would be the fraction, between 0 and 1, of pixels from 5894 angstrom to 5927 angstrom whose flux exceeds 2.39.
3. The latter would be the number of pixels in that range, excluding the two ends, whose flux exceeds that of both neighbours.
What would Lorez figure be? 0.19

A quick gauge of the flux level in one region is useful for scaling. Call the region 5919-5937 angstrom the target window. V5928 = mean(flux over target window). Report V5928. 2.39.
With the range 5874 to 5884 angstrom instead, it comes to 2.35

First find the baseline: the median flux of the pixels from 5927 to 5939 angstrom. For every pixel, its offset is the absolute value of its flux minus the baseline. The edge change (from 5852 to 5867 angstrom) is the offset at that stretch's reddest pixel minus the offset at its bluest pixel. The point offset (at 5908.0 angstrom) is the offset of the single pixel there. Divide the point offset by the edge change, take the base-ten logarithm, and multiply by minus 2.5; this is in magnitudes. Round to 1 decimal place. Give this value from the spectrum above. -3.2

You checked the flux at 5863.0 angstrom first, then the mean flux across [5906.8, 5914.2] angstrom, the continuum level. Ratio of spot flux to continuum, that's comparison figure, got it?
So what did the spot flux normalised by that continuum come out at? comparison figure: 1.03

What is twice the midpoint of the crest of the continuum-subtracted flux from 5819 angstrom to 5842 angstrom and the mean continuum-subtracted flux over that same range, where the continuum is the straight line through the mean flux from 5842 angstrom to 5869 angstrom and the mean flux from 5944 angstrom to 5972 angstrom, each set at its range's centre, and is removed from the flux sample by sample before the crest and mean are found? 0.34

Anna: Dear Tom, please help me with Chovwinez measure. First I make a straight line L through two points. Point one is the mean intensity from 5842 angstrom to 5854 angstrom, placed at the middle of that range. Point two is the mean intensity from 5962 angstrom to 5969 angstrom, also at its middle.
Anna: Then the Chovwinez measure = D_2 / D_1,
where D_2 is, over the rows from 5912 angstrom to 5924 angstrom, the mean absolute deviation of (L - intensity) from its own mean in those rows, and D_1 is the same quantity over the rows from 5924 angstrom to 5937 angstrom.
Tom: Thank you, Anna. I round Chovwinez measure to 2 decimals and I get 0.58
